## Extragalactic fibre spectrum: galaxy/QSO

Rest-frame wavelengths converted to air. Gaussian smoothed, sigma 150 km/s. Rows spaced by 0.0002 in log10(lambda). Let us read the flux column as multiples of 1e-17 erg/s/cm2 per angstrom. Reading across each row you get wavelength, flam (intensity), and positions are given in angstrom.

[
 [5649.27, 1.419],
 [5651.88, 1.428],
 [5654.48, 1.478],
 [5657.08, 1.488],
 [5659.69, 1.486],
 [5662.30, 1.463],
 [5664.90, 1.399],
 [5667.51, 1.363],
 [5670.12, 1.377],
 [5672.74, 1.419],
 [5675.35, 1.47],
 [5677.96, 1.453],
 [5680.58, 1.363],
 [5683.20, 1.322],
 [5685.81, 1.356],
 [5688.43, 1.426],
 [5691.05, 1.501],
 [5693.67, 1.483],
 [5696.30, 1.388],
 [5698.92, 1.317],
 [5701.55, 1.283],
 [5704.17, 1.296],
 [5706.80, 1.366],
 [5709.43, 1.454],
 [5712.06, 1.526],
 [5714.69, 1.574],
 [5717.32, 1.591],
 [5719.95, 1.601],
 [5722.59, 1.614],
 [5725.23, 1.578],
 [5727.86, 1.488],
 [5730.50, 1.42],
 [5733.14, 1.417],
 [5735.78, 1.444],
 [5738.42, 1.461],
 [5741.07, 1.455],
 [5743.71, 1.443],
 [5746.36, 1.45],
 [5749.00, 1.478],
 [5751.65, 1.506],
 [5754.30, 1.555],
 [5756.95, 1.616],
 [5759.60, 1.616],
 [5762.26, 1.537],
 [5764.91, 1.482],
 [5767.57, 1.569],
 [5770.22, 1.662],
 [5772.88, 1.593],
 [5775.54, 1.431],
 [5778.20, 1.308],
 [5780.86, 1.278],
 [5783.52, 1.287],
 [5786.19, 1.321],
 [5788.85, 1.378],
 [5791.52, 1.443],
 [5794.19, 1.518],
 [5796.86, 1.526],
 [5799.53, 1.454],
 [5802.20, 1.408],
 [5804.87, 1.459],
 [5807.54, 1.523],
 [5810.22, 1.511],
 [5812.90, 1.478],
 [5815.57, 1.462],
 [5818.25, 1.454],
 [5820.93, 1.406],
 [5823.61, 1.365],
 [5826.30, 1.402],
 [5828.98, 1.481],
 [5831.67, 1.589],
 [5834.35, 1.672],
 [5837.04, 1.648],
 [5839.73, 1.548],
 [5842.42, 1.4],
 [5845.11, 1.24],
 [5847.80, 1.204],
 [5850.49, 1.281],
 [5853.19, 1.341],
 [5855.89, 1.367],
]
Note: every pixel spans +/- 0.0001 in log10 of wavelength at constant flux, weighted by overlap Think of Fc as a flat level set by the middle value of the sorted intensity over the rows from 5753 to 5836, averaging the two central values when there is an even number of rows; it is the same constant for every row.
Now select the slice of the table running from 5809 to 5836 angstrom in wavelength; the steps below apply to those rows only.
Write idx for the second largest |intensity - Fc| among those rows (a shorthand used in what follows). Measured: 0.11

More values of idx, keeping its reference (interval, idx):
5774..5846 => 0.20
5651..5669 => 0.08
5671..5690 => 0.12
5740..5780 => 0.17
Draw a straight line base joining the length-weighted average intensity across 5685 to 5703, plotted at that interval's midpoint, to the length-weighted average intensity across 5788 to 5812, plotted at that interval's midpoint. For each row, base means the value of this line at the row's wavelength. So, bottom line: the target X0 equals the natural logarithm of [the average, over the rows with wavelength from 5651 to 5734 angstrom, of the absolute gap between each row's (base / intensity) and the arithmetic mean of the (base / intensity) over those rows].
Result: -3.0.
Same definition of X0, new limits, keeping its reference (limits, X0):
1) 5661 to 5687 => -3.5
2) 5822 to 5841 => -2.8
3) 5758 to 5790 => -2.4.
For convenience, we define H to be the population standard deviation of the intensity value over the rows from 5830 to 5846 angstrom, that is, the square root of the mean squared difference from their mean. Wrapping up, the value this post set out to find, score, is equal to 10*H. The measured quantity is 1.52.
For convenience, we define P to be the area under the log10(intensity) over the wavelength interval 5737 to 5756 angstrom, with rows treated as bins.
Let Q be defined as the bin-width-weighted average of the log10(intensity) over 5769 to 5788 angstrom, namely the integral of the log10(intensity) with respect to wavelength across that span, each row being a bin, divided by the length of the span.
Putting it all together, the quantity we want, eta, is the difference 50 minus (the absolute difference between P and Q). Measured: 46.9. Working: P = 3.2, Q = 0.147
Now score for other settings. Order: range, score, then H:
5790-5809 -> 0.43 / 0.043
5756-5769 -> 0.51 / 0.051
